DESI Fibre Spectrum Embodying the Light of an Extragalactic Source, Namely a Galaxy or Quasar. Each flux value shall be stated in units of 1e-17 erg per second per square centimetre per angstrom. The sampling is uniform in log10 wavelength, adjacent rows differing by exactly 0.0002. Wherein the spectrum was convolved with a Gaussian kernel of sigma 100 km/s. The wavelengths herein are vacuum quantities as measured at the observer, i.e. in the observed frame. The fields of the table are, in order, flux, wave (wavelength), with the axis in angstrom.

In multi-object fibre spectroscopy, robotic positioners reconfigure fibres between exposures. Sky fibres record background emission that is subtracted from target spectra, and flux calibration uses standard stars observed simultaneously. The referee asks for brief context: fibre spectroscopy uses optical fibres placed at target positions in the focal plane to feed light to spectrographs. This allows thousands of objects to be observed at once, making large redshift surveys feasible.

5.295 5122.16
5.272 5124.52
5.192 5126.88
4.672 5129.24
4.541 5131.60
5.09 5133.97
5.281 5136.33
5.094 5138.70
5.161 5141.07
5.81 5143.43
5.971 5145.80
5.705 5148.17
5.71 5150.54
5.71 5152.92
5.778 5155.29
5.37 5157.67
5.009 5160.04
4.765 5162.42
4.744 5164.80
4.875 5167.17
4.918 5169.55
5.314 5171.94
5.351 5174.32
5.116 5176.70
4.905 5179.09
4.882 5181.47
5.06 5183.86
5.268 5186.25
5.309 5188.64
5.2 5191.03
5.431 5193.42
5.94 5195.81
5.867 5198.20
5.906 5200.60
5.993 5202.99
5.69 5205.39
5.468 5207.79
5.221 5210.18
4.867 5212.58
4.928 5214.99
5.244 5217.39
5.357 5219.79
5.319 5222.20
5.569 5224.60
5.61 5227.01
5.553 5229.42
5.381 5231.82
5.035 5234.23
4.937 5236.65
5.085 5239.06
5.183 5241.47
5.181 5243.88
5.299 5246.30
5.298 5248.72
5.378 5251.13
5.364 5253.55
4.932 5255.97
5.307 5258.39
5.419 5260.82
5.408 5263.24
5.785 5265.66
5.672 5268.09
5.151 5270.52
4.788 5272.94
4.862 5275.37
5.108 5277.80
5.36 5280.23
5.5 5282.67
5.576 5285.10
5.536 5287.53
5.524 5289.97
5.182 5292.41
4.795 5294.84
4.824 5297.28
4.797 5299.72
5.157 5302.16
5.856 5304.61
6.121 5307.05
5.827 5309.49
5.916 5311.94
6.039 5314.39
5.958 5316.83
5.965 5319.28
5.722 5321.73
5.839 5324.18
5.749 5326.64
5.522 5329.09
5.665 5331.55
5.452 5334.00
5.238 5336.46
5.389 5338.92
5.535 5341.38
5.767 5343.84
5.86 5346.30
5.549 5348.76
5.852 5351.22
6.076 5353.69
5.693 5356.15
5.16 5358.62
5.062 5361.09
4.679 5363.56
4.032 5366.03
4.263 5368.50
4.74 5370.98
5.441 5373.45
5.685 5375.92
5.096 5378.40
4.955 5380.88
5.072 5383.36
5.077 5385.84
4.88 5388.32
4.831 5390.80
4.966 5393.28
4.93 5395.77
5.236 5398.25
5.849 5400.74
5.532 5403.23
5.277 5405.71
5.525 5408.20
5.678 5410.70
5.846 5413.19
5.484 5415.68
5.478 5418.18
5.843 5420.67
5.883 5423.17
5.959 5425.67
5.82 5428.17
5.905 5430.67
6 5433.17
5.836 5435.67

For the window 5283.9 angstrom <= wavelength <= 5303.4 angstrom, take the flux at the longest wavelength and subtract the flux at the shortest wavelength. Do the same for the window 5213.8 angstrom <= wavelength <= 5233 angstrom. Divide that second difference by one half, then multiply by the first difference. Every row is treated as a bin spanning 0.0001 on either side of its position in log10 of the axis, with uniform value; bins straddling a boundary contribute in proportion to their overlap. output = -0.4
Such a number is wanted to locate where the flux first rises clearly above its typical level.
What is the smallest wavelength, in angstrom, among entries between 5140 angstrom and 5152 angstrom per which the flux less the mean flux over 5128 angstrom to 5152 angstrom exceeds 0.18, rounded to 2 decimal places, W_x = 5143.43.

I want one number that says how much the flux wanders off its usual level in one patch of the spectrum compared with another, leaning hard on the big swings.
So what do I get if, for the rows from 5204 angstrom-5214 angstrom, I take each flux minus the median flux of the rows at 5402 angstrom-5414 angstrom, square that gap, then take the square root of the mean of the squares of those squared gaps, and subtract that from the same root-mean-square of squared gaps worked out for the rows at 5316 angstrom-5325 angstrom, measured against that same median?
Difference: -0.087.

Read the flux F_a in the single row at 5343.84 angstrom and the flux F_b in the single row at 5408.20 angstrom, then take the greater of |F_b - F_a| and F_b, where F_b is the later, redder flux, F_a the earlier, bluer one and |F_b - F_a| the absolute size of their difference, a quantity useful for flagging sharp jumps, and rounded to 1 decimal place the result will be 5.5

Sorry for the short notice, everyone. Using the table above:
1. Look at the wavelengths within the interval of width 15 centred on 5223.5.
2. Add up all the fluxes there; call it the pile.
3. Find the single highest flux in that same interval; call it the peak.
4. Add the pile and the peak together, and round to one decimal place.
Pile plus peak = 38.3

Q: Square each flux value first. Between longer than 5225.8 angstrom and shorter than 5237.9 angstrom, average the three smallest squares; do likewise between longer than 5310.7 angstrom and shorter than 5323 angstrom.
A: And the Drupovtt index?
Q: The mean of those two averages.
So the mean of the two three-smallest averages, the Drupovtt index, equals 30.3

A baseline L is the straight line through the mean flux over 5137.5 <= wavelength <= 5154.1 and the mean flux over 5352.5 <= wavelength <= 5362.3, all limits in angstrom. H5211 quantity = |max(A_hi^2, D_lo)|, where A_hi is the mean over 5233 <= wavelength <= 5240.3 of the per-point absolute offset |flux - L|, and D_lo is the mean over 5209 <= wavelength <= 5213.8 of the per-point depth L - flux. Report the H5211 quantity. 0.52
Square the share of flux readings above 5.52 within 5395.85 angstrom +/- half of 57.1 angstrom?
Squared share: 0.121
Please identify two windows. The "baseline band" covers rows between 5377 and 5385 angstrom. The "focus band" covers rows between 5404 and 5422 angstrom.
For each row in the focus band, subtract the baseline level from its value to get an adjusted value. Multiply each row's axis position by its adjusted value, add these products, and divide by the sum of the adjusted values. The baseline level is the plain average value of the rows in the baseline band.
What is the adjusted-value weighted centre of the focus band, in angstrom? 5414.1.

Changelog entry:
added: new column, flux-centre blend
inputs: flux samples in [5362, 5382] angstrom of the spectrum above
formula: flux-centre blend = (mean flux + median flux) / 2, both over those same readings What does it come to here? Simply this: 4.9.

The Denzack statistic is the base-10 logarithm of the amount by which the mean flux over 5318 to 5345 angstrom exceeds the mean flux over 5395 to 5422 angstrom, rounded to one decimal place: -1.0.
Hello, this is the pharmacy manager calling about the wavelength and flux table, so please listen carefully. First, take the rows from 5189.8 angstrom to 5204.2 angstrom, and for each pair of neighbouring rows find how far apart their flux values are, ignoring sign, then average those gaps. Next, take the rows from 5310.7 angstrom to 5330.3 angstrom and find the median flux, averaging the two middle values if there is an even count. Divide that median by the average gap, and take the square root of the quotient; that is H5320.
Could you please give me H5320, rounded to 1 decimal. 5.6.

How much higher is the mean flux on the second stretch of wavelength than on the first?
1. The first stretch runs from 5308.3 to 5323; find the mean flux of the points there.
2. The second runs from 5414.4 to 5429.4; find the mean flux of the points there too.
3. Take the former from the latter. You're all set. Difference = -0.2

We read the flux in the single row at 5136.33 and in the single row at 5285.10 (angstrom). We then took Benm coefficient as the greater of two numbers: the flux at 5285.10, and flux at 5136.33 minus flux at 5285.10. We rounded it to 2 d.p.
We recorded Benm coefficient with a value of 5.58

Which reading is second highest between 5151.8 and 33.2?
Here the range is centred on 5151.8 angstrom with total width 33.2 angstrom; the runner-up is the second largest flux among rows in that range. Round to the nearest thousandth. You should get 5.810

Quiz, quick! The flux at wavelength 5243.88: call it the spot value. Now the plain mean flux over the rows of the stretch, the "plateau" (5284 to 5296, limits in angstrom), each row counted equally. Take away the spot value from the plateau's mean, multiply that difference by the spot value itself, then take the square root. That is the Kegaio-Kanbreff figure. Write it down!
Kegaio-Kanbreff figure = 0.86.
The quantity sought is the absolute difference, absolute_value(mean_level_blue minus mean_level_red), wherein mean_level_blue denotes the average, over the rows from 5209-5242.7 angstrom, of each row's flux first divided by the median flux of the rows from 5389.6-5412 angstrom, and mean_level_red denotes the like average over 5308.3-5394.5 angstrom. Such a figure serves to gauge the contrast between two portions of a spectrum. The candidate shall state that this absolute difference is 0.029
